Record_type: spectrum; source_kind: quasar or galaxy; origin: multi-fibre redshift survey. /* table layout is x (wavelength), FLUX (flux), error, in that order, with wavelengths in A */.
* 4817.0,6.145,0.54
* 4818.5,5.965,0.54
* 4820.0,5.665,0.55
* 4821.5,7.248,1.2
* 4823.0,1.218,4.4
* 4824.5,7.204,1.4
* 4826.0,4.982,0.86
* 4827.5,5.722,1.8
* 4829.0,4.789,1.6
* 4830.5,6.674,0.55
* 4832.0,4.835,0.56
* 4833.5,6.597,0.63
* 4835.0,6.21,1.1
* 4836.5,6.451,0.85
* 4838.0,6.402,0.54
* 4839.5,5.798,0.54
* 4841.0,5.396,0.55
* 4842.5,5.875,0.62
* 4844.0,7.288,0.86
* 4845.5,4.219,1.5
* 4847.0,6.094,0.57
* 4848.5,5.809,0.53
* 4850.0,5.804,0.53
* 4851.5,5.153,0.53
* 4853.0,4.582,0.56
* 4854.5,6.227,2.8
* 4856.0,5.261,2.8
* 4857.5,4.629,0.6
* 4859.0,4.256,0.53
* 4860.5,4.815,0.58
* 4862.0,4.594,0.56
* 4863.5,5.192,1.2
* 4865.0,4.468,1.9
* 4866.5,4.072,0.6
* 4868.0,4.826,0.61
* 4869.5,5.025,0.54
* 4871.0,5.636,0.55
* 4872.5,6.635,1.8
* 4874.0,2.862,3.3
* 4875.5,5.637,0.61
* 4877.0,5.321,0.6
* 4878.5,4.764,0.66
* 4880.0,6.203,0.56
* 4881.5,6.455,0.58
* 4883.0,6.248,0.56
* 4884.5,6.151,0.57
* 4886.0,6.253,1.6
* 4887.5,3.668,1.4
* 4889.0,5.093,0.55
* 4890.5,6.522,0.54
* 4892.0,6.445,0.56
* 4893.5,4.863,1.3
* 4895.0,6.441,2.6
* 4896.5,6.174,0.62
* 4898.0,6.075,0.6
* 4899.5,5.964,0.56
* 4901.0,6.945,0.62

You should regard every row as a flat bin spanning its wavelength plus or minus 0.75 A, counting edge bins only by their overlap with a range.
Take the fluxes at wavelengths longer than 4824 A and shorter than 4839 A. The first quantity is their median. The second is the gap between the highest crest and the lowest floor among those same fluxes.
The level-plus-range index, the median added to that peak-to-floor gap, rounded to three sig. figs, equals 8.72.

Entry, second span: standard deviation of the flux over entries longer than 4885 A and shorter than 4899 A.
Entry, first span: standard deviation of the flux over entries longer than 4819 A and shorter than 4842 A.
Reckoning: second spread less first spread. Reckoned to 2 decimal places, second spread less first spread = -0.49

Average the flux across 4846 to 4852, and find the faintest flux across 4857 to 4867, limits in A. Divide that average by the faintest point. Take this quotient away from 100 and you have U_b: 98.6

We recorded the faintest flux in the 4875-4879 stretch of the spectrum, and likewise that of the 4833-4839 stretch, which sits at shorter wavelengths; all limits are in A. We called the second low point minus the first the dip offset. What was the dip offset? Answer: 1.4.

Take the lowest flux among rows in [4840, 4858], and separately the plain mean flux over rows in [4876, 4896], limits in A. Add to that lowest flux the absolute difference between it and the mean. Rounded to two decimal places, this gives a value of 5.73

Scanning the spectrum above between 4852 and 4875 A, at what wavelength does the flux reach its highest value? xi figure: 4872.5 A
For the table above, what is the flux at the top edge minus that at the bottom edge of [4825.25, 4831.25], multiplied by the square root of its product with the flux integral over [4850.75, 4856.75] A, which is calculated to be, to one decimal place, 12.4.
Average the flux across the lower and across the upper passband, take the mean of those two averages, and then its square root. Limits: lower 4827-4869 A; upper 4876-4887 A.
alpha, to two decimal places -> 2.38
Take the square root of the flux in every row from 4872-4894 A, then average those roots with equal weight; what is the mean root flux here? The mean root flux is 2.34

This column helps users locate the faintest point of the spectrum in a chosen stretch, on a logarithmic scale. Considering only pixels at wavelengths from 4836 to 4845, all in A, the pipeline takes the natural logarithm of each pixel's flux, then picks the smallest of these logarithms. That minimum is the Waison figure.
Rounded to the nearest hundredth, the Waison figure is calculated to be 1.69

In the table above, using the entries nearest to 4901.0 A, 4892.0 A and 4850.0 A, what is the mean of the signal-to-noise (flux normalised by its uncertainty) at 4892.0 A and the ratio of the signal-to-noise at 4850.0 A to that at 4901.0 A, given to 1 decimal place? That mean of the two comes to 6.2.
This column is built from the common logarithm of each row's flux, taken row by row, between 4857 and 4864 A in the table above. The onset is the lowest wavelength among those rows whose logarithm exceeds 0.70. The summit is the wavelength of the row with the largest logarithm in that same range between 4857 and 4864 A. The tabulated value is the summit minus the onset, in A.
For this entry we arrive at 0.0 A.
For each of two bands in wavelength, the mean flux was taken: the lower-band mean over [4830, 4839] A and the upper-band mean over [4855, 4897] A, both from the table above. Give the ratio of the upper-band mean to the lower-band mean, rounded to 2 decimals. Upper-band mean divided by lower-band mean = 0.86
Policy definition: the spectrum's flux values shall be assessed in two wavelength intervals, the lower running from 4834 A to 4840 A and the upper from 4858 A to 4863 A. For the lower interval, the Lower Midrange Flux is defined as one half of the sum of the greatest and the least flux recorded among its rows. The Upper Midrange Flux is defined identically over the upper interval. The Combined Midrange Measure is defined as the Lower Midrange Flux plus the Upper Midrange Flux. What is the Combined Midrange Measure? 10.7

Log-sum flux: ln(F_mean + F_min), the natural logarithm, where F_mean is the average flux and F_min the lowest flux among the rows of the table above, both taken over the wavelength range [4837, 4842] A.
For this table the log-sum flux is 2.42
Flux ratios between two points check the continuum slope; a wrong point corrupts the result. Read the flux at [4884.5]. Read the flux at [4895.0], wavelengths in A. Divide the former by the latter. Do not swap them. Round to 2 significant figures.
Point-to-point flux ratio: 0.95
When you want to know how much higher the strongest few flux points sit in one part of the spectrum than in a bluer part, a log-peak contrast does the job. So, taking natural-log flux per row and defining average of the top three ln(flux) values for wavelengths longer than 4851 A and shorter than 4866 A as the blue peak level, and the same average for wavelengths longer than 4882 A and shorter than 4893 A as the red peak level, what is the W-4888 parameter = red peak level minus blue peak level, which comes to 0.15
